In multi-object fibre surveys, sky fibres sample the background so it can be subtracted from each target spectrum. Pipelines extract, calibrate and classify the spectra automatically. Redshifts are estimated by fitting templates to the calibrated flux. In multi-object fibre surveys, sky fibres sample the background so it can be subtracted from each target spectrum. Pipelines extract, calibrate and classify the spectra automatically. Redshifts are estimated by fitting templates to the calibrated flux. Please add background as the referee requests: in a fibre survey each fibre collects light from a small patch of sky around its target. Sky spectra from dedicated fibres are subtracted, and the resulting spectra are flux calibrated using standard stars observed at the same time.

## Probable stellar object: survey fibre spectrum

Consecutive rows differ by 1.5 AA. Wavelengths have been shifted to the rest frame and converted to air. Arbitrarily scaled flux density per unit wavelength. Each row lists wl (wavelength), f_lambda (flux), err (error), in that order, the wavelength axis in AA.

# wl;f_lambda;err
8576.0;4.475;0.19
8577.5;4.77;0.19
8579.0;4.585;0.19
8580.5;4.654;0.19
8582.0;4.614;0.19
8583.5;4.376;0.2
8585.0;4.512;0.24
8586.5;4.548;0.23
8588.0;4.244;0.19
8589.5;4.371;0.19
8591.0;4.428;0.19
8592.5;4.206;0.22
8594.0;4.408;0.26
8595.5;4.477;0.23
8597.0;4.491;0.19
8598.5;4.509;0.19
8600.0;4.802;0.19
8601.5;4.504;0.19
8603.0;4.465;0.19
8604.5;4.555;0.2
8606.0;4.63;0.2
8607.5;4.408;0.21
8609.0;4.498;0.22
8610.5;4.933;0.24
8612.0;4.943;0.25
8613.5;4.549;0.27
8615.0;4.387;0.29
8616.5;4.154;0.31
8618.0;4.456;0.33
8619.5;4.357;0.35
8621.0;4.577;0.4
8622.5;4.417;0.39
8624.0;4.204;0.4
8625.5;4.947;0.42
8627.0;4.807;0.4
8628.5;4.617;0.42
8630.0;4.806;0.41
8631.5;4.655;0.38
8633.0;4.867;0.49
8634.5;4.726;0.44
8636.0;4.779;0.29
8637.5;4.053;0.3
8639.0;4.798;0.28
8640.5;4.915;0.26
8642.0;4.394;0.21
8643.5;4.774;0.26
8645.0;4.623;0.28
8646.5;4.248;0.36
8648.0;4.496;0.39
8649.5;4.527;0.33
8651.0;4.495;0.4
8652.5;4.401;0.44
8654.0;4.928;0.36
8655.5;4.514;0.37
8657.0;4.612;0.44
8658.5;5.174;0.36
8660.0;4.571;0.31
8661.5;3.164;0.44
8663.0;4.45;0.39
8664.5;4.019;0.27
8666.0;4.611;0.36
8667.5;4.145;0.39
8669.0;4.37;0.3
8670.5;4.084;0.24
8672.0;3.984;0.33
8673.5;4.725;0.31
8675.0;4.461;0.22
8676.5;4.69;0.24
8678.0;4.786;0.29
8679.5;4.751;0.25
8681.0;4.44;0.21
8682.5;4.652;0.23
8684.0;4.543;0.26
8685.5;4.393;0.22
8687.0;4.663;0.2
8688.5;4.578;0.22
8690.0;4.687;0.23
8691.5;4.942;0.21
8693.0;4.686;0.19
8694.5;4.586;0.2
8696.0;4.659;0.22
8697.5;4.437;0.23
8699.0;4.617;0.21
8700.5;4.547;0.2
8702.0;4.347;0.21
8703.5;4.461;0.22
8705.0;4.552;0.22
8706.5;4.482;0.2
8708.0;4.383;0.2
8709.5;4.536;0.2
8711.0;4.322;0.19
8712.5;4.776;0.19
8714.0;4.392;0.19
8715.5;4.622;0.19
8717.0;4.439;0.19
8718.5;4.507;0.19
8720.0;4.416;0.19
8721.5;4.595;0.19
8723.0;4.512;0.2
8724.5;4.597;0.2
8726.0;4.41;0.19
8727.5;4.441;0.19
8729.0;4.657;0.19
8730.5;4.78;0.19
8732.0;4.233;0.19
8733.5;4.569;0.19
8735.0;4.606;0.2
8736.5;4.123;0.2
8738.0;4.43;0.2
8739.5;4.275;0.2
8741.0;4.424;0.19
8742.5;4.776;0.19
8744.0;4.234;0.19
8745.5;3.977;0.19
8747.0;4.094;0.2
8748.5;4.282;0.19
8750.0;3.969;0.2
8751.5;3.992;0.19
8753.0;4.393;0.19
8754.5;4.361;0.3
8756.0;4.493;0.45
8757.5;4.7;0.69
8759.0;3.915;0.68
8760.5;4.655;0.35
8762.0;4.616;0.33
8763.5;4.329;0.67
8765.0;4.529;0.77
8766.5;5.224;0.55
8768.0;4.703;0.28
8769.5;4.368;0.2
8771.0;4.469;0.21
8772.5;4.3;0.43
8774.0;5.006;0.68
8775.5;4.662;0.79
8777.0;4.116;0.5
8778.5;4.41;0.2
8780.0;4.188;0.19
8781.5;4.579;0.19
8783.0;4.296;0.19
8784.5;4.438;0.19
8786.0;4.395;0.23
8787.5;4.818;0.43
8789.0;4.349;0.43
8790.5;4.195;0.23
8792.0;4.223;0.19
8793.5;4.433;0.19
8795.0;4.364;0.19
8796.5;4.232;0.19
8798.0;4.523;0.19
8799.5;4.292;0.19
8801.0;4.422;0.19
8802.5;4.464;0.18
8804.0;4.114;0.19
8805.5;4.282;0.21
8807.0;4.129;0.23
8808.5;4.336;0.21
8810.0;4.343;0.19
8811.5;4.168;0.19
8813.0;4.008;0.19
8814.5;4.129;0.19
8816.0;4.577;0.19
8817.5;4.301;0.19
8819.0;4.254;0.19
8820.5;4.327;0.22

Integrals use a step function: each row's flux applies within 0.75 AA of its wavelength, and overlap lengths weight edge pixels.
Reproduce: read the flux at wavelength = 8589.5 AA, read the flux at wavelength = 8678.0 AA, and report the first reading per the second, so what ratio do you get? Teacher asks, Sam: 0.91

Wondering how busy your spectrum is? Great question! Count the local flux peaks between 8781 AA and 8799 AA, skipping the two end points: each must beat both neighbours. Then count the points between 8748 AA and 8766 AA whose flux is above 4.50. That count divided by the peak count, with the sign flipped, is -1.33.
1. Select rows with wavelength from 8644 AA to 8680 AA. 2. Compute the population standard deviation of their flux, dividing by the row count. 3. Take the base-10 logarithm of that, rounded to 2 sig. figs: -0.42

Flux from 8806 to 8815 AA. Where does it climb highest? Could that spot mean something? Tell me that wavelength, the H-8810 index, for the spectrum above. 8810.0 AA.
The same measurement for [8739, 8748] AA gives 8742.5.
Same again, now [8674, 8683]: 8678.0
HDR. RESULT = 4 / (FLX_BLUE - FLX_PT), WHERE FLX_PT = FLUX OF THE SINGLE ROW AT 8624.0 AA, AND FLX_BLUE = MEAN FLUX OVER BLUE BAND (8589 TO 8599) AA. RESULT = 19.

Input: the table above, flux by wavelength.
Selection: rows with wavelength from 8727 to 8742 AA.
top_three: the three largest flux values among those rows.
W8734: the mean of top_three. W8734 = 4.68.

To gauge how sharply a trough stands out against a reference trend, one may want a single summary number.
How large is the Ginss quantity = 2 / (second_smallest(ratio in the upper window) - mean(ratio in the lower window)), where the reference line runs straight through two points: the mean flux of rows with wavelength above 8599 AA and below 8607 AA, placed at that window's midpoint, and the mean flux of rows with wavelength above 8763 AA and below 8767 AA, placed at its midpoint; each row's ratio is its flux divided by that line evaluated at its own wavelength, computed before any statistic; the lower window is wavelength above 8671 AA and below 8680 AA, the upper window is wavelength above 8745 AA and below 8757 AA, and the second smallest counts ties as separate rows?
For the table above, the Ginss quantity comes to -15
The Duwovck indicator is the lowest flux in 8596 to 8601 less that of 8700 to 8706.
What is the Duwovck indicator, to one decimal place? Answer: 0.1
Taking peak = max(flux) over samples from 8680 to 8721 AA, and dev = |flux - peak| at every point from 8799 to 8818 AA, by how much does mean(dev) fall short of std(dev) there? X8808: -0.51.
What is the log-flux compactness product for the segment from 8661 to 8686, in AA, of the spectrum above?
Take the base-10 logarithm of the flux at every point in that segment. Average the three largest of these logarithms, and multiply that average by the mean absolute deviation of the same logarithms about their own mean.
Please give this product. 0.0206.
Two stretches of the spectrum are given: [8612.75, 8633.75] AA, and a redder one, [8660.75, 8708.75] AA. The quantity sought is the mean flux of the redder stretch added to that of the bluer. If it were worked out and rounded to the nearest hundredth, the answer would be 9.02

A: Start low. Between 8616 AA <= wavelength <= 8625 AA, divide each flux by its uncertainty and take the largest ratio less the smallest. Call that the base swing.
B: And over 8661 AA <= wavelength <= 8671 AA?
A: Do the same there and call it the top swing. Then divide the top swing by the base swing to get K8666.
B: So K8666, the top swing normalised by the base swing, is 3.3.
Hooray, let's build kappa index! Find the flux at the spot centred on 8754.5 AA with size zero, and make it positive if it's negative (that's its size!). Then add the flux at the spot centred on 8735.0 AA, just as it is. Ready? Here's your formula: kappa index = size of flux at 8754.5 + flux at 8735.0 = 9.0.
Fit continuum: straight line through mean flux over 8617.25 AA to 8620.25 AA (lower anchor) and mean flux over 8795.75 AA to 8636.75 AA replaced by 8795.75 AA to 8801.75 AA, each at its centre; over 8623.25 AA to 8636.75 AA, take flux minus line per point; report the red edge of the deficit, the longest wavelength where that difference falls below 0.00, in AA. 8624.0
